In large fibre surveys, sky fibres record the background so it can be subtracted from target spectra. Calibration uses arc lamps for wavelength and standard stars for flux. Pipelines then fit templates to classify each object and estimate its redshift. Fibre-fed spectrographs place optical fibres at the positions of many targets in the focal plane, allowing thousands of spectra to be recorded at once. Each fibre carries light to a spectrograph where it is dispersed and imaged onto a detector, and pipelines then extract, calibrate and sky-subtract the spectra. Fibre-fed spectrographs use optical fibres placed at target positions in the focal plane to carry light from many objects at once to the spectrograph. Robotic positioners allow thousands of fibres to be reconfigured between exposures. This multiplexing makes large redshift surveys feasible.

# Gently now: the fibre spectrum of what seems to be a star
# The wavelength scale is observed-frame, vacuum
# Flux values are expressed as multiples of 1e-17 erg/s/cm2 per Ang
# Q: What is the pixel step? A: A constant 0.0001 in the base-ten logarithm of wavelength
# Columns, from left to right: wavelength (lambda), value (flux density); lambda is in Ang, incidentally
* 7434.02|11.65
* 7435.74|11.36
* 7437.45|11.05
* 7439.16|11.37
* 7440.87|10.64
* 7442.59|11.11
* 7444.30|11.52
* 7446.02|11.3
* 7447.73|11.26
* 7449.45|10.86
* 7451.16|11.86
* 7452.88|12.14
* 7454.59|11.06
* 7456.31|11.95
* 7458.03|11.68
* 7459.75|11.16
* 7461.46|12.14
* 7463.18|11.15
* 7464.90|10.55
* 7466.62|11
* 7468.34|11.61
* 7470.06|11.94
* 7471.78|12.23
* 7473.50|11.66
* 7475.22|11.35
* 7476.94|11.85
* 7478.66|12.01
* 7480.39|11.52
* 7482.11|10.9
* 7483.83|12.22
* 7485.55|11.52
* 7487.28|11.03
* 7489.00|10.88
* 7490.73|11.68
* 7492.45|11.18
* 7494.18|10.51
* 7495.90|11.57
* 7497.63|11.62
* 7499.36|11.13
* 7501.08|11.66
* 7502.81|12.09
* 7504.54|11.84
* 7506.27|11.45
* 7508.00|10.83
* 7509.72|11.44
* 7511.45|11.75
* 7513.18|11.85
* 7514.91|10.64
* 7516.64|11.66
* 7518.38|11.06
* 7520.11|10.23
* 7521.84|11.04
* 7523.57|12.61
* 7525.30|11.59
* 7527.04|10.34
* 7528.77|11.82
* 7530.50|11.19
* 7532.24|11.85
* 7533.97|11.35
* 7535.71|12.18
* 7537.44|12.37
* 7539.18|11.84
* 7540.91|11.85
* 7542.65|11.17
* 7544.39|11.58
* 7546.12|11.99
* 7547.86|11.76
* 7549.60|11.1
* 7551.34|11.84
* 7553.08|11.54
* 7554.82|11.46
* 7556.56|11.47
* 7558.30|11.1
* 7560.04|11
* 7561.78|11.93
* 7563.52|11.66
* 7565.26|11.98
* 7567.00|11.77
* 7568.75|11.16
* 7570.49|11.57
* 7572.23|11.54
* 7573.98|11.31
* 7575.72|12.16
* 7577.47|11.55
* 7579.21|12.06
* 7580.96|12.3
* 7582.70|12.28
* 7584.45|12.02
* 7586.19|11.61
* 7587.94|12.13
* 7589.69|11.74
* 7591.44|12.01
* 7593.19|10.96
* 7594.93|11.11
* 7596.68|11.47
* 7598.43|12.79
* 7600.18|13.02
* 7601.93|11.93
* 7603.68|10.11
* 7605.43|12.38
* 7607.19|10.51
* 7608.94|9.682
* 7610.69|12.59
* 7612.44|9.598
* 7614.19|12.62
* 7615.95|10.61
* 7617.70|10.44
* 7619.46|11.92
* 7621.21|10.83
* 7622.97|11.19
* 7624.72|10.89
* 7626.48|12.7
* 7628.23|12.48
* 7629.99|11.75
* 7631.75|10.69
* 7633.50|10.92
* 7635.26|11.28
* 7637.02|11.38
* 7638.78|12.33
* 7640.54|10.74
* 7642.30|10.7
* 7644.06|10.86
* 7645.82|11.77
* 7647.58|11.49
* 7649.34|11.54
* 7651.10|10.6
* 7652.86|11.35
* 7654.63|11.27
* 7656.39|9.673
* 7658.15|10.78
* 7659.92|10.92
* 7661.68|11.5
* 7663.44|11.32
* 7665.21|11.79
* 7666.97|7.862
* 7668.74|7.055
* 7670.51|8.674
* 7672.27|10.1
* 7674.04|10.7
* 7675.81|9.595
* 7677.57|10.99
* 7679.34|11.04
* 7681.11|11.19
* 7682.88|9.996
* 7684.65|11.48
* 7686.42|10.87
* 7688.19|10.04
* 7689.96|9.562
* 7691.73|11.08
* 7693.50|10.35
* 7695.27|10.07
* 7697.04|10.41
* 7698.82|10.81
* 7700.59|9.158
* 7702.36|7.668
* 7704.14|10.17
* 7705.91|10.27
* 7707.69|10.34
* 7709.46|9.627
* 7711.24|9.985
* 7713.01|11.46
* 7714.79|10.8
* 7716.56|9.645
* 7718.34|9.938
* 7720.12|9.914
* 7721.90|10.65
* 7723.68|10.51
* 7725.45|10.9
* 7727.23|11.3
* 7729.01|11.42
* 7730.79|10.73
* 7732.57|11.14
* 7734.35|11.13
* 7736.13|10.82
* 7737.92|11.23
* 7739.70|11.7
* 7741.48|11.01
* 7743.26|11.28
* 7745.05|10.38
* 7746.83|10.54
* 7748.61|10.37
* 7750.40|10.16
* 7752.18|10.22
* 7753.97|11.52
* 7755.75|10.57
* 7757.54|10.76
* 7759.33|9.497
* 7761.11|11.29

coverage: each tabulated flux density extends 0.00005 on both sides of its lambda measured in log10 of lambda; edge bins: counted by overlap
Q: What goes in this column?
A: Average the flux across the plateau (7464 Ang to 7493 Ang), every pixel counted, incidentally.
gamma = 11.5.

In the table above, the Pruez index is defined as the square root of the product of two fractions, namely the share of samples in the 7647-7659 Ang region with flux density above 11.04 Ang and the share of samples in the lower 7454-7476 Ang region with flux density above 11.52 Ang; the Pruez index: 0.55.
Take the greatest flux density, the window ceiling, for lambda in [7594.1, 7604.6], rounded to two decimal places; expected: 13.02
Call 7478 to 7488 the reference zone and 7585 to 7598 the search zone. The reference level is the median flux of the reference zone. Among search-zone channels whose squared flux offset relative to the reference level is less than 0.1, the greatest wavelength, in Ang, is 7596.68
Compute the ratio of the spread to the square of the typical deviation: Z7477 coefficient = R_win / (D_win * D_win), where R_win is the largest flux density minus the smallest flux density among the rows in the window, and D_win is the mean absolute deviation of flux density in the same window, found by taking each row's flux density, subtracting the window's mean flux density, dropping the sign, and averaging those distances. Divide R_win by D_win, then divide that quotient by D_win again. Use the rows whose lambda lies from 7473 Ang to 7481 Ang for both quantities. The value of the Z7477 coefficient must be 16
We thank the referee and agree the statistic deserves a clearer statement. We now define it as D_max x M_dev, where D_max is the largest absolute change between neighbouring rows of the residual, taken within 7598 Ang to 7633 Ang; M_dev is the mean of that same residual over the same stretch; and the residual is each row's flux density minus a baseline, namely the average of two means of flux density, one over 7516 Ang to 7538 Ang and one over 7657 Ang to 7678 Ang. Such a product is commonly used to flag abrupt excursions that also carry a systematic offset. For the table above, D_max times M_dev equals 1.9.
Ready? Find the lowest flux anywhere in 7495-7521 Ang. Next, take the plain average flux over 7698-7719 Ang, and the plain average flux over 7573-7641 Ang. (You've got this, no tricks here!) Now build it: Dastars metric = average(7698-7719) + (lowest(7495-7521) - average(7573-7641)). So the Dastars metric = 8.68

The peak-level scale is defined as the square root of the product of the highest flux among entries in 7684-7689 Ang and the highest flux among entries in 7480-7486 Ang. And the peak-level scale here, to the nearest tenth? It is 11.8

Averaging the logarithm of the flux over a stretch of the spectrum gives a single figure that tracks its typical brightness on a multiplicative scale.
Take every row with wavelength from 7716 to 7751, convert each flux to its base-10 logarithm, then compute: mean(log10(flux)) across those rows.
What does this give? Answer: 1.03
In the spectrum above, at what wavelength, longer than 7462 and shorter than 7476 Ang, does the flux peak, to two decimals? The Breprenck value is 7471.78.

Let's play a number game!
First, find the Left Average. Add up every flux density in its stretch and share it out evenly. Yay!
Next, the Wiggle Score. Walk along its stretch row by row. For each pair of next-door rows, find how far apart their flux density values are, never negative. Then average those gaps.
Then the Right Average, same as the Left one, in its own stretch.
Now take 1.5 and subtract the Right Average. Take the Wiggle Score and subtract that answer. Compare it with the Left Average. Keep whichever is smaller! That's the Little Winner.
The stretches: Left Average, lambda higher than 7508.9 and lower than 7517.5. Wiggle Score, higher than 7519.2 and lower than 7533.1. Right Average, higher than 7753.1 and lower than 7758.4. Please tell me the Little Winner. 10.5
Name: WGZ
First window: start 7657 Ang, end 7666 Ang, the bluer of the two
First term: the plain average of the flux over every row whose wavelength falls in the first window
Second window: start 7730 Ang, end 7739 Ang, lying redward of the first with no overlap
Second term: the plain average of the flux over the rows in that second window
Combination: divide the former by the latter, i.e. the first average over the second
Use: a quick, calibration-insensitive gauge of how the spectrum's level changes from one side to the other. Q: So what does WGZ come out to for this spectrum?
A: 1.02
